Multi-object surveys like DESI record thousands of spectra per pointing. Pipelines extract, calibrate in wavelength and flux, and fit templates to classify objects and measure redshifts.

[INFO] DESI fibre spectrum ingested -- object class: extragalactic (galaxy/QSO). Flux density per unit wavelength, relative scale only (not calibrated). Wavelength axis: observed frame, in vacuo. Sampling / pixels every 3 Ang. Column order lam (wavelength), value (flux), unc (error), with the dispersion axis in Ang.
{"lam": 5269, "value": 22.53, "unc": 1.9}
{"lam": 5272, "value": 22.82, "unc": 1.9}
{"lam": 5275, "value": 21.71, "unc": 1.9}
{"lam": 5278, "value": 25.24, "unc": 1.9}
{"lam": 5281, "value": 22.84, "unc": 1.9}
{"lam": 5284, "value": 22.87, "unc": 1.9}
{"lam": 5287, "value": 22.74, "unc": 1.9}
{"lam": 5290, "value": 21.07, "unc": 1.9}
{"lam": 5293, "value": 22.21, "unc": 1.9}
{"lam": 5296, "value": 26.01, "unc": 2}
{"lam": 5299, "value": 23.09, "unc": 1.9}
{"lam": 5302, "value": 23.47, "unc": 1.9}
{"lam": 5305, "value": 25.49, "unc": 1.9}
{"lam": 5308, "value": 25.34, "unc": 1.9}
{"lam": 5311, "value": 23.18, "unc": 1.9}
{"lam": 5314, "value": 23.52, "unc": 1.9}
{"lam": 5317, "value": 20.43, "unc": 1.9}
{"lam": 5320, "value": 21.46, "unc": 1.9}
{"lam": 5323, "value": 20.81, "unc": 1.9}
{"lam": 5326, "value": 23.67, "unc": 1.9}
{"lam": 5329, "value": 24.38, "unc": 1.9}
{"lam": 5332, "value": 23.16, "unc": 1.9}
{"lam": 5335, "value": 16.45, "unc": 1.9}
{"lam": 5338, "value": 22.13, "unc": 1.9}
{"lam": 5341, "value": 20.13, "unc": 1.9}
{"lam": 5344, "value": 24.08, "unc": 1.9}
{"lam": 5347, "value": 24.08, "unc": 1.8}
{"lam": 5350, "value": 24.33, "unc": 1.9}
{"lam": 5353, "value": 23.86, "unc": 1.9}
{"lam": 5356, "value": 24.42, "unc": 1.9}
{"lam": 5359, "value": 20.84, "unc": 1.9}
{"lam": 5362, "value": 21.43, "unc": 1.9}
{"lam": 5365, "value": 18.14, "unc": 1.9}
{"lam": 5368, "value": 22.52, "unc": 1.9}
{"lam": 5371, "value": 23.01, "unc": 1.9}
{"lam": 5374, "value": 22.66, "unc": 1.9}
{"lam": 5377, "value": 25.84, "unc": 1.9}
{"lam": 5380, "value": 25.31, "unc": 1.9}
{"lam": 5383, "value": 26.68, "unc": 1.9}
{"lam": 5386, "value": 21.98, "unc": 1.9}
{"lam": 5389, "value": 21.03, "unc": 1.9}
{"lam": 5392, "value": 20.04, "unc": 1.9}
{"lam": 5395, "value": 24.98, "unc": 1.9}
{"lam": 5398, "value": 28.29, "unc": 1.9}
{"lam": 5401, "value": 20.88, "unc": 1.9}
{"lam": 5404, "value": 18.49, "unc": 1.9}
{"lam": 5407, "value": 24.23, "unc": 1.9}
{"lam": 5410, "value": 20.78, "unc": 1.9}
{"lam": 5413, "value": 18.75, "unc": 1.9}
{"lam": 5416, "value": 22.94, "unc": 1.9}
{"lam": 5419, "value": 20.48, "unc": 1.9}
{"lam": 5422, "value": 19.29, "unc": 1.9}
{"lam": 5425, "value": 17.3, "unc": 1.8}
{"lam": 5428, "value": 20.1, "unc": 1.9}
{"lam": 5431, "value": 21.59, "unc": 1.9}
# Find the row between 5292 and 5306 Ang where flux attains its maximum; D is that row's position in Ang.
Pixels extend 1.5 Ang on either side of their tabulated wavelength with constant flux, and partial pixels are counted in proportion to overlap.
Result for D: 5296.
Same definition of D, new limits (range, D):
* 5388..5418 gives 5398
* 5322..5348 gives 5329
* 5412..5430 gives 5416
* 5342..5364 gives 5356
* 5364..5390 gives 5383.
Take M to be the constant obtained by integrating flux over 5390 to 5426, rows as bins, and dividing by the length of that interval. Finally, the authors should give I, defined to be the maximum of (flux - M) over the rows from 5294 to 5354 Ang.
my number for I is 5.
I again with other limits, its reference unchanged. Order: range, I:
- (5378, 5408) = 7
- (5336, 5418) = 7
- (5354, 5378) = 4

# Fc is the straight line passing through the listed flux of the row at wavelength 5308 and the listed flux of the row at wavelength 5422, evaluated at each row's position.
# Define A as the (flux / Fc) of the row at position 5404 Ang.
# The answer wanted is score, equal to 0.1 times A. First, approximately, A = 0.91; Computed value 0.091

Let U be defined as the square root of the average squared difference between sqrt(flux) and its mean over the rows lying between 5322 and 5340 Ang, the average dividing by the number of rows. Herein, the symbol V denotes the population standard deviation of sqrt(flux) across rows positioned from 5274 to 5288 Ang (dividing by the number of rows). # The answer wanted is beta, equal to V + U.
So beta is 0.41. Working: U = 0.29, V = 0.12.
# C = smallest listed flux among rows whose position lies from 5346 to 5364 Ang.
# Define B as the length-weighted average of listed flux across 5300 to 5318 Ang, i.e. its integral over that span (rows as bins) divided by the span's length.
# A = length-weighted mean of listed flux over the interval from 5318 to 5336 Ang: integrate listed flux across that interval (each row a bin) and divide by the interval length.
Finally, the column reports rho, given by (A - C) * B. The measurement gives 22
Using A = 21.8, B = 23.6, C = 20.84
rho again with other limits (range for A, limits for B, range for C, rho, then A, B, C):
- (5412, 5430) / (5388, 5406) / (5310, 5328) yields -12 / 19.9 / 22.4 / 20.43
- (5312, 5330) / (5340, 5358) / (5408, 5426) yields 119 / 22.3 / 23.5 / 17.3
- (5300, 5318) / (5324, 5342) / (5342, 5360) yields 61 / 23.6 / 21.7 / 20.84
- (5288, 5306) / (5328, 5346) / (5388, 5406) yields 108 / 23.5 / 21.7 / 18.49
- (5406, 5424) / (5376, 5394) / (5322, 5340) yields 104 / 20.9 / 23.5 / 16.45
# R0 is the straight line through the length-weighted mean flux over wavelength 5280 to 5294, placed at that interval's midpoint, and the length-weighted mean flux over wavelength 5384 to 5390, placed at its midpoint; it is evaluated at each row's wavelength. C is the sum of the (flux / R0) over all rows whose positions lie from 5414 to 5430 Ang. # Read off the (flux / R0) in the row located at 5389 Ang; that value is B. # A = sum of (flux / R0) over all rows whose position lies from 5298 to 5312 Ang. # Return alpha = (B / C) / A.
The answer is 0.039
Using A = 5.41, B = 0.96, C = 4.58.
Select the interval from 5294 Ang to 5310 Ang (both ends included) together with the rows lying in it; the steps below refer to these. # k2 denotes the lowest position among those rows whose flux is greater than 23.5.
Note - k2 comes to 5296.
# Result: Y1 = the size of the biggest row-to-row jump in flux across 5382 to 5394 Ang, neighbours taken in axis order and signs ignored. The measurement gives 4.7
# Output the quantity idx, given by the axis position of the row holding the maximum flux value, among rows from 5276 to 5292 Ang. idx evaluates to 5278 Ang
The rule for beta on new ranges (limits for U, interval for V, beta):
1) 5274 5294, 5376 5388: 0.31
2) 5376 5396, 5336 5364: 0.42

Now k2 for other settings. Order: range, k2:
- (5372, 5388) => 5377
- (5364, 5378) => 5377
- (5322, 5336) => 5326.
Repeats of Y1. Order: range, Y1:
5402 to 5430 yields 5.7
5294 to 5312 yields 2.9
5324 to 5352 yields 6.7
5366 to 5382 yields 3.2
